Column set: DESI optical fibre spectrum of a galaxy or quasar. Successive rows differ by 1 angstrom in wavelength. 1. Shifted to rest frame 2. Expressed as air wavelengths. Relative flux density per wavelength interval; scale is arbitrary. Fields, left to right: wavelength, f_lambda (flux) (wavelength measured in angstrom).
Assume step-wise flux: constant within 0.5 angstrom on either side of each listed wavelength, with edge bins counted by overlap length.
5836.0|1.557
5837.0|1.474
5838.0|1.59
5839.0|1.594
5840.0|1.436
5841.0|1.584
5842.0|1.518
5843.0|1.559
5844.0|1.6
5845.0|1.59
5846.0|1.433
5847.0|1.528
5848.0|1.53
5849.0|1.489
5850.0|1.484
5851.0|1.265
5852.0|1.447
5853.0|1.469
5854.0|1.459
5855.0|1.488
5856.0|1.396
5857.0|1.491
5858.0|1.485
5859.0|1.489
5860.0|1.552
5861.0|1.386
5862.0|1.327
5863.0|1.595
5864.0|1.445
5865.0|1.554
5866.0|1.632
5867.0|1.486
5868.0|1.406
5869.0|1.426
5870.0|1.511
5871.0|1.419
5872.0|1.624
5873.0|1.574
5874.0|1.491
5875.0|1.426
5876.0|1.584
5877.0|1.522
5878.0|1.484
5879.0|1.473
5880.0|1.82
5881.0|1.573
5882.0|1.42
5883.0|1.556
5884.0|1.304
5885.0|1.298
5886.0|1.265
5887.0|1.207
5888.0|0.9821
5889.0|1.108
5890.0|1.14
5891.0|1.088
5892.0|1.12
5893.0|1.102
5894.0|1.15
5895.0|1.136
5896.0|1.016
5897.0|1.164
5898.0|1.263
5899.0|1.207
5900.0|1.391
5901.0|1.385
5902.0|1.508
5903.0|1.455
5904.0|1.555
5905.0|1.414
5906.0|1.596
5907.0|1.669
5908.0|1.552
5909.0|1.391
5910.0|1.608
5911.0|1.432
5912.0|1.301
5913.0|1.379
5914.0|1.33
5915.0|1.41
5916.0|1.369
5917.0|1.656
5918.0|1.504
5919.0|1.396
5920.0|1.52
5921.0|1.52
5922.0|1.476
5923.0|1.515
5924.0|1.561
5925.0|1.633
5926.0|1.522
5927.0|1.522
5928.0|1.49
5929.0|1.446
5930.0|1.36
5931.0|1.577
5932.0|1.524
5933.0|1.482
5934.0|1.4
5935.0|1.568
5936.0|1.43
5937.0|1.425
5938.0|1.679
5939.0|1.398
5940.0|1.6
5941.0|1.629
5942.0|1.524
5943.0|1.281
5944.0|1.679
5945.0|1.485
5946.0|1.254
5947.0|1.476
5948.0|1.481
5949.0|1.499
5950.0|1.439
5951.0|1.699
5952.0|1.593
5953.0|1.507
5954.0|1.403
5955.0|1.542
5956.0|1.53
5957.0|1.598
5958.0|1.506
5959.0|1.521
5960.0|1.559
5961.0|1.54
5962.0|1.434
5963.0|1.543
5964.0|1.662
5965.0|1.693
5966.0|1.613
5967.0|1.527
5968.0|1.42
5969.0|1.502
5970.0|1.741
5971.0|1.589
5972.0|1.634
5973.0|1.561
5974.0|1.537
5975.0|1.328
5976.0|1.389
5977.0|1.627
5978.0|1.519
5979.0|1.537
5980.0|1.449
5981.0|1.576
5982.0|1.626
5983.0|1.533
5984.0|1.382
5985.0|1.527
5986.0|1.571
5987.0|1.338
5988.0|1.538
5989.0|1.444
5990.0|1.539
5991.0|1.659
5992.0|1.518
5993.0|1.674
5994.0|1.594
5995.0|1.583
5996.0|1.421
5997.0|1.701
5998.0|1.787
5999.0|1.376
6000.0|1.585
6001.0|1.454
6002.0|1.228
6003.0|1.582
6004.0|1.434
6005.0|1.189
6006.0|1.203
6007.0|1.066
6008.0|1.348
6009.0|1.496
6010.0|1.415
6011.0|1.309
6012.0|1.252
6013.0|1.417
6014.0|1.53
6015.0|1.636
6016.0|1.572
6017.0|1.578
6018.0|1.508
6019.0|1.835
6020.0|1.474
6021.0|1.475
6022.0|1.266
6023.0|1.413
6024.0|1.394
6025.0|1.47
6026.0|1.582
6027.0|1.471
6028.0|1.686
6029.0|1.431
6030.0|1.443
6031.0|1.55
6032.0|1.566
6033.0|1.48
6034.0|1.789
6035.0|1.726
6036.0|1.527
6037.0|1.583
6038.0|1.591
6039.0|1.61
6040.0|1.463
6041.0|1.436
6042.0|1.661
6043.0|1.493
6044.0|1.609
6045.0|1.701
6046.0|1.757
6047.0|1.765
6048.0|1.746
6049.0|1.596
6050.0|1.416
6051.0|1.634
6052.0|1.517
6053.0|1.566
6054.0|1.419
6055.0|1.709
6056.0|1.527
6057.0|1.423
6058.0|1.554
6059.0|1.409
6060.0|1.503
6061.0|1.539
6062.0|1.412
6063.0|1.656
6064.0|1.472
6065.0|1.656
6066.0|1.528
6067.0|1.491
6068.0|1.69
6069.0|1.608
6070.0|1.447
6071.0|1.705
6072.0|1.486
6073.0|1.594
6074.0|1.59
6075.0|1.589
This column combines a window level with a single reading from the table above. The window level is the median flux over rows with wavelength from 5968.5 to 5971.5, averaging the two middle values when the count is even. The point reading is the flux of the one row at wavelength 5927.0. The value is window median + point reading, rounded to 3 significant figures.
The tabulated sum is 3.11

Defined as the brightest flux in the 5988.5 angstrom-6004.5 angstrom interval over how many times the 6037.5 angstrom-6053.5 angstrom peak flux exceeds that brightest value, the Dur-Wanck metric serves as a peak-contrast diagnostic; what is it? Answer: 1.81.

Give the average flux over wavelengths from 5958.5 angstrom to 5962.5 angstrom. 1.51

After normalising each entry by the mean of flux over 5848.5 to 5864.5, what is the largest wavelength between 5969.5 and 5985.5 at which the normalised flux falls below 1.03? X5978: 5984.0 angstrom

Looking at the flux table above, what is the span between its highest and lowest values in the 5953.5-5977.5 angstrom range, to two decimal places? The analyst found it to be 0.41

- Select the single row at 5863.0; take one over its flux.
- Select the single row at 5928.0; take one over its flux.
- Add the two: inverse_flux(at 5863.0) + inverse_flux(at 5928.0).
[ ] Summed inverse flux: 1.30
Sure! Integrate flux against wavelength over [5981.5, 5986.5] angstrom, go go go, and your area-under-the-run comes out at 7.6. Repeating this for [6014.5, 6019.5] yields 8.1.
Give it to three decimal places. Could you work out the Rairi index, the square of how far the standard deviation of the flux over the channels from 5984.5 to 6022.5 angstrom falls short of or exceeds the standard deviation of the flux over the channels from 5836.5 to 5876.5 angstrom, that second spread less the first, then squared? 0.007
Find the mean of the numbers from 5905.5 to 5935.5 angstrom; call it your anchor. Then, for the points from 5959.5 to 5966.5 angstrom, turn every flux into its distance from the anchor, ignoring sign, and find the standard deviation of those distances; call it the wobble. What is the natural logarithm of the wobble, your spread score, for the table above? -2.8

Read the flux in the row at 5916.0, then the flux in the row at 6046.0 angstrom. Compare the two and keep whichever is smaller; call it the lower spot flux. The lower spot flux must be 1.37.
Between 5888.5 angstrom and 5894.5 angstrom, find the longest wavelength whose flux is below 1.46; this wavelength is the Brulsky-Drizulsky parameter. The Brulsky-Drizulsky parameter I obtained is 5894.0 angstrom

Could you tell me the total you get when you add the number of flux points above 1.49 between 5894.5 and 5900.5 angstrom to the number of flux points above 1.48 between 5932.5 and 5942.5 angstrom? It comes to 6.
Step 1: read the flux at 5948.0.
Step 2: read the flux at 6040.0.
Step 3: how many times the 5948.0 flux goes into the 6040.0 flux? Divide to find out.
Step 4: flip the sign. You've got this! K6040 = -0.99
